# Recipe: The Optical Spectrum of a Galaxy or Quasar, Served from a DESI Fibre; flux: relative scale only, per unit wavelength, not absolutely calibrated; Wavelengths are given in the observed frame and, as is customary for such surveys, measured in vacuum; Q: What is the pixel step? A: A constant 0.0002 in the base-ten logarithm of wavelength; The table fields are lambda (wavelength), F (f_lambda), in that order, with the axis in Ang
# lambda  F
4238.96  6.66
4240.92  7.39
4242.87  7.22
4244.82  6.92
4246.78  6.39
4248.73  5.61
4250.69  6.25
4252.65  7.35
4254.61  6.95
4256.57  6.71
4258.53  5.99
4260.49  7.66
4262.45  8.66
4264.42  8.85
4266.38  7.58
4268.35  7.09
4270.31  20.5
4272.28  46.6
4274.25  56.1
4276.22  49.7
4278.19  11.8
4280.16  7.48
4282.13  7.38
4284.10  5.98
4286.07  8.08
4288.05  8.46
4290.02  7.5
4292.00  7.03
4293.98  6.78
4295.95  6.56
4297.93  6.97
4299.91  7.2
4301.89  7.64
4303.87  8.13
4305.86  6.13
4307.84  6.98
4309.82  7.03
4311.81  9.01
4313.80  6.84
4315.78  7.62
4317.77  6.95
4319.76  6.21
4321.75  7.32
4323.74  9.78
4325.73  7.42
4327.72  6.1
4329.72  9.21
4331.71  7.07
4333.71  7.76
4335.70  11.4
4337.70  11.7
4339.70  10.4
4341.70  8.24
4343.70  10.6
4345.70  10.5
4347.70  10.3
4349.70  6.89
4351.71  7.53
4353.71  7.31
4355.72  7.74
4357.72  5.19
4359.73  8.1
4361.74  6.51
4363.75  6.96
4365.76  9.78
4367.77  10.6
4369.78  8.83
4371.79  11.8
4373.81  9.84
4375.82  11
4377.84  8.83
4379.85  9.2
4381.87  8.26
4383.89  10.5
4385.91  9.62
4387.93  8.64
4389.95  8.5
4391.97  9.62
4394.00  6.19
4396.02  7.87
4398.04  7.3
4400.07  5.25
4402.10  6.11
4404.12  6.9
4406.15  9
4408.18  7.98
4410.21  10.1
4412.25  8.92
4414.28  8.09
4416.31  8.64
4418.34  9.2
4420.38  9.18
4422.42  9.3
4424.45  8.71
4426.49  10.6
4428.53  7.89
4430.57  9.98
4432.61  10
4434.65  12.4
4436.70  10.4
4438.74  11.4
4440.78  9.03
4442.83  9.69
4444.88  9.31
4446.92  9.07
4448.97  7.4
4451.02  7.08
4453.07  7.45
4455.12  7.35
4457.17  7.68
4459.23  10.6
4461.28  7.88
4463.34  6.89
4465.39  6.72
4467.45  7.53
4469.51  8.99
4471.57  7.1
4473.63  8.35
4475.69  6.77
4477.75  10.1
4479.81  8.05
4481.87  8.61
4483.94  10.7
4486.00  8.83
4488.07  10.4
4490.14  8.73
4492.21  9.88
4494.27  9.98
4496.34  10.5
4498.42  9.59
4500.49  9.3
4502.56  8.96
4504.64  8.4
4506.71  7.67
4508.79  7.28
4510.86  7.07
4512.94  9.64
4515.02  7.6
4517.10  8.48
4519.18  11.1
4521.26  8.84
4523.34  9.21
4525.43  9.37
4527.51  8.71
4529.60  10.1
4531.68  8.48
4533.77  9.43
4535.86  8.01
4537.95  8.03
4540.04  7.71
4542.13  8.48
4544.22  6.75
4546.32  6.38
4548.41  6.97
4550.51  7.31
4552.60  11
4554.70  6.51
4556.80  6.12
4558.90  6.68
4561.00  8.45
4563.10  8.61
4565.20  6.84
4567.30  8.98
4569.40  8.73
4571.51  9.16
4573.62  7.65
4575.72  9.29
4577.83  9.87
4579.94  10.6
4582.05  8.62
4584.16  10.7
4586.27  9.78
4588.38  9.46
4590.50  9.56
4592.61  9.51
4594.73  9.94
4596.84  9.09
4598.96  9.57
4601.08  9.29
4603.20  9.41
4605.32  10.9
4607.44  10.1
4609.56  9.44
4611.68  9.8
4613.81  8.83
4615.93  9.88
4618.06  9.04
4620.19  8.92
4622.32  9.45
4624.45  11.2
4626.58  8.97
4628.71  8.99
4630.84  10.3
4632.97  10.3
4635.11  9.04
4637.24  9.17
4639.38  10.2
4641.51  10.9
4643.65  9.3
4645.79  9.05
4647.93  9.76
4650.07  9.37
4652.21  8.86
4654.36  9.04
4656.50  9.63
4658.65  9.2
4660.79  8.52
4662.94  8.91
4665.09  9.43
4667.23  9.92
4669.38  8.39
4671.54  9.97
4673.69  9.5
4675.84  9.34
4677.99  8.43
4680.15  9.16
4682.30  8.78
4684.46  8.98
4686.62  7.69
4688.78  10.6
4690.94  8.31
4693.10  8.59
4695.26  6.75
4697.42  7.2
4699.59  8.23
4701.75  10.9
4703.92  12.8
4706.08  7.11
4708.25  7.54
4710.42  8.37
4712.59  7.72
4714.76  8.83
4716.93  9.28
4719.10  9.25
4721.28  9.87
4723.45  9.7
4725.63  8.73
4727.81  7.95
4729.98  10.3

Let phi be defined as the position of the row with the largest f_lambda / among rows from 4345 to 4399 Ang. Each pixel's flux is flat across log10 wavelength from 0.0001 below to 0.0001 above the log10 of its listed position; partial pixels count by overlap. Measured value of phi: 4371.79 Ang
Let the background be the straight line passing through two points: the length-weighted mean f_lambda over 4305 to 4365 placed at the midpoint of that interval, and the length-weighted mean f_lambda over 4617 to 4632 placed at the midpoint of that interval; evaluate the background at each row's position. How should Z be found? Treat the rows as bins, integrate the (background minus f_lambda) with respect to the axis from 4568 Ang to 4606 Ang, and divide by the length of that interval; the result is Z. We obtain -0.1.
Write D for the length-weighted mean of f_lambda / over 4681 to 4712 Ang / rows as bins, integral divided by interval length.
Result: 8.7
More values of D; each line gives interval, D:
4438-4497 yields 8.7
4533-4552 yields 7.7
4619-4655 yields 9.6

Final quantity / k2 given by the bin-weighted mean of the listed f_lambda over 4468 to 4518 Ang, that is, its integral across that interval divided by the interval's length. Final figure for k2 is 8.8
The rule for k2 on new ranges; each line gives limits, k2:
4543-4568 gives 7.5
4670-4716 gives 8.8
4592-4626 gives 9.6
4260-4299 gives 14.9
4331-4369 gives 8.7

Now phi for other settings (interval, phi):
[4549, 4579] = 4552.60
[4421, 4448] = 4434.65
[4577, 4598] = 4584.16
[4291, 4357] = 4337.70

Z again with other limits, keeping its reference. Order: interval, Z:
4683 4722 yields 1.2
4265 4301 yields -7.6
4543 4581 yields 1.1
